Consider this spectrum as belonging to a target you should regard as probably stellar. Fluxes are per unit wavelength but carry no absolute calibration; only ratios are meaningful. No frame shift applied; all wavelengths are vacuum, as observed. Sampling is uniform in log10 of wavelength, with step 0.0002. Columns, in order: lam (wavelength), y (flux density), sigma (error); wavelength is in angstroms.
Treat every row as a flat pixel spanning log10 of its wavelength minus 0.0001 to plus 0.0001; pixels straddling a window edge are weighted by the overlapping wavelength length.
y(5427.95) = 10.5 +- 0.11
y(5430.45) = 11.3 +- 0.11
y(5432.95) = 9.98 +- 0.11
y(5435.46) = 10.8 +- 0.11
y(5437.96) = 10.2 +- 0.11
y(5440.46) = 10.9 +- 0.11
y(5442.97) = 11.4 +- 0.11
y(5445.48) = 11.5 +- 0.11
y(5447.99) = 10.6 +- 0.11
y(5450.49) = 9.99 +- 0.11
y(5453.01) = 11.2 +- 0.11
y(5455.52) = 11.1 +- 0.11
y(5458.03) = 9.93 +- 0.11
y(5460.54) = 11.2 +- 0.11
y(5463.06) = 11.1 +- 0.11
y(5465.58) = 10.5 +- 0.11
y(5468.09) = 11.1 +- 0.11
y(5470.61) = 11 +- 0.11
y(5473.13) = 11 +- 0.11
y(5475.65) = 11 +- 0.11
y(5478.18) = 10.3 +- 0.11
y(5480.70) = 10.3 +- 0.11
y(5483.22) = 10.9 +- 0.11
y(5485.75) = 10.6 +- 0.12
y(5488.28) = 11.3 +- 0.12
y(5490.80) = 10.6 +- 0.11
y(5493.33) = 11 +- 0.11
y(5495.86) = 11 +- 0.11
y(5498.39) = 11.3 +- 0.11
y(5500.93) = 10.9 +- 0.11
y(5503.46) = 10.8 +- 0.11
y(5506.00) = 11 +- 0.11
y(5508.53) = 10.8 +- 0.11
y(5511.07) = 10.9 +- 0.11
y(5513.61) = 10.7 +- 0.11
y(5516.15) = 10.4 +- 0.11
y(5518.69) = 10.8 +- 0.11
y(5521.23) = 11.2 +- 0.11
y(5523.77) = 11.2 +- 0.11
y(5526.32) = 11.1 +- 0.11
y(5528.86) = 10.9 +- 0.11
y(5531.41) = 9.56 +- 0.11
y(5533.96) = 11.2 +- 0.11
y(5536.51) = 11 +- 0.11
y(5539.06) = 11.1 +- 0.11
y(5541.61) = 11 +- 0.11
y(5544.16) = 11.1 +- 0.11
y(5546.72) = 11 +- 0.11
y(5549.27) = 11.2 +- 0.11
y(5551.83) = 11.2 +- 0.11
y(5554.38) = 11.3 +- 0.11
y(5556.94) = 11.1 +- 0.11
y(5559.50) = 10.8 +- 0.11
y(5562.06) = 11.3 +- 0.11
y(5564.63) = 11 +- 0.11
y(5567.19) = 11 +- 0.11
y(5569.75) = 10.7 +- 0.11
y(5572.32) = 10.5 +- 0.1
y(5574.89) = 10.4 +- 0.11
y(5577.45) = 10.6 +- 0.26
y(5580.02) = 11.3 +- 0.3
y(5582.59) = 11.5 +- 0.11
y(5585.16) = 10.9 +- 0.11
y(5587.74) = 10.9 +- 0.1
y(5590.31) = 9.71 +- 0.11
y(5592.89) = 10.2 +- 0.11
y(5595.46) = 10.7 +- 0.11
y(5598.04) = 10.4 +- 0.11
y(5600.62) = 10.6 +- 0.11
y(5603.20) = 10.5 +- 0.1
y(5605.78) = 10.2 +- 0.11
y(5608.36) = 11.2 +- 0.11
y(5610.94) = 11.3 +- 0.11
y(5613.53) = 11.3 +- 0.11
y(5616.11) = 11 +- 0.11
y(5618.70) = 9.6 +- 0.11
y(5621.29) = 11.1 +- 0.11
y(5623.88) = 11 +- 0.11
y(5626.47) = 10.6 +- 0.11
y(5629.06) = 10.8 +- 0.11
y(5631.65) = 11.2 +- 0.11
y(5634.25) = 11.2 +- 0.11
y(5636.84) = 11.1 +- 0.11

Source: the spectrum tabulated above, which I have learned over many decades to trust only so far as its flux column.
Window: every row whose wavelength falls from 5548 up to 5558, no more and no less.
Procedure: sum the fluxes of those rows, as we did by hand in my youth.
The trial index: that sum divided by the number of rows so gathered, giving 11.2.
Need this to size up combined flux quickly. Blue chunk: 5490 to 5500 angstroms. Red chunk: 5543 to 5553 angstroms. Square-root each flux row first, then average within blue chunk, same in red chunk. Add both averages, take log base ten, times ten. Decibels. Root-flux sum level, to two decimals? 8.23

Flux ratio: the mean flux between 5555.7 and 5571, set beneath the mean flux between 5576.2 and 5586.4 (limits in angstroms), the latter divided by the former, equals 1.01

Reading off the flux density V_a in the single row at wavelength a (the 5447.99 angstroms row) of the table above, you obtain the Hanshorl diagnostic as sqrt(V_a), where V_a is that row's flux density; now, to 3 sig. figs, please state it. 3.26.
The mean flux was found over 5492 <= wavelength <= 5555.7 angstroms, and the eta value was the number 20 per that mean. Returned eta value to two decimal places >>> 1.83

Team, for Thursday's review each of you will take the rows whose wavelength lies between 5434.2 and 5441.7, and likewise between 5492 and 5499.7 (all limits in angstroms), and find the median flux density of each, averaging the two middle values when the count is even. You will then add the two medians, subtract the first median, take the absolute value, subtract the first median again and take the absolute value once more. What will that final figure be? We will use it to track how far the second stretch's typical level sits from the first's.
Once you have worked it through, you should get 0.20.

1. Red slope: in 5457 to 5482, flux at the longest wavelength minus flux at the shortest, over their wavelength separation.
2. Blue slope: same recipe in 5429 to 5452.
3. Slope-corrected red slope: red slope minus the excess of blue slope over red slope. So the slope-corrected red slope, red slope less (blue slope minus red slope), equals 0.10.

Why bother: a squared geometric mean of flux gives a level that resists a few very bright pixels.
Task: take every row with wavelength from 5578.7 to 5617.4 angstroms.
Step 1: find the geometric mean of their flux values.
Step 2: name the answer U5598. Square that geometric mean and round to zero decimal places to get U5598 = 116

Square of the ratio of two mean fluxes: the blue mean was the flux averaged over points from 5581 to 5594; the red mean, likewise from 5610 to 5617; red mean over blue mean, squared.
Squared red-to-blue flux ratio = 1.11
